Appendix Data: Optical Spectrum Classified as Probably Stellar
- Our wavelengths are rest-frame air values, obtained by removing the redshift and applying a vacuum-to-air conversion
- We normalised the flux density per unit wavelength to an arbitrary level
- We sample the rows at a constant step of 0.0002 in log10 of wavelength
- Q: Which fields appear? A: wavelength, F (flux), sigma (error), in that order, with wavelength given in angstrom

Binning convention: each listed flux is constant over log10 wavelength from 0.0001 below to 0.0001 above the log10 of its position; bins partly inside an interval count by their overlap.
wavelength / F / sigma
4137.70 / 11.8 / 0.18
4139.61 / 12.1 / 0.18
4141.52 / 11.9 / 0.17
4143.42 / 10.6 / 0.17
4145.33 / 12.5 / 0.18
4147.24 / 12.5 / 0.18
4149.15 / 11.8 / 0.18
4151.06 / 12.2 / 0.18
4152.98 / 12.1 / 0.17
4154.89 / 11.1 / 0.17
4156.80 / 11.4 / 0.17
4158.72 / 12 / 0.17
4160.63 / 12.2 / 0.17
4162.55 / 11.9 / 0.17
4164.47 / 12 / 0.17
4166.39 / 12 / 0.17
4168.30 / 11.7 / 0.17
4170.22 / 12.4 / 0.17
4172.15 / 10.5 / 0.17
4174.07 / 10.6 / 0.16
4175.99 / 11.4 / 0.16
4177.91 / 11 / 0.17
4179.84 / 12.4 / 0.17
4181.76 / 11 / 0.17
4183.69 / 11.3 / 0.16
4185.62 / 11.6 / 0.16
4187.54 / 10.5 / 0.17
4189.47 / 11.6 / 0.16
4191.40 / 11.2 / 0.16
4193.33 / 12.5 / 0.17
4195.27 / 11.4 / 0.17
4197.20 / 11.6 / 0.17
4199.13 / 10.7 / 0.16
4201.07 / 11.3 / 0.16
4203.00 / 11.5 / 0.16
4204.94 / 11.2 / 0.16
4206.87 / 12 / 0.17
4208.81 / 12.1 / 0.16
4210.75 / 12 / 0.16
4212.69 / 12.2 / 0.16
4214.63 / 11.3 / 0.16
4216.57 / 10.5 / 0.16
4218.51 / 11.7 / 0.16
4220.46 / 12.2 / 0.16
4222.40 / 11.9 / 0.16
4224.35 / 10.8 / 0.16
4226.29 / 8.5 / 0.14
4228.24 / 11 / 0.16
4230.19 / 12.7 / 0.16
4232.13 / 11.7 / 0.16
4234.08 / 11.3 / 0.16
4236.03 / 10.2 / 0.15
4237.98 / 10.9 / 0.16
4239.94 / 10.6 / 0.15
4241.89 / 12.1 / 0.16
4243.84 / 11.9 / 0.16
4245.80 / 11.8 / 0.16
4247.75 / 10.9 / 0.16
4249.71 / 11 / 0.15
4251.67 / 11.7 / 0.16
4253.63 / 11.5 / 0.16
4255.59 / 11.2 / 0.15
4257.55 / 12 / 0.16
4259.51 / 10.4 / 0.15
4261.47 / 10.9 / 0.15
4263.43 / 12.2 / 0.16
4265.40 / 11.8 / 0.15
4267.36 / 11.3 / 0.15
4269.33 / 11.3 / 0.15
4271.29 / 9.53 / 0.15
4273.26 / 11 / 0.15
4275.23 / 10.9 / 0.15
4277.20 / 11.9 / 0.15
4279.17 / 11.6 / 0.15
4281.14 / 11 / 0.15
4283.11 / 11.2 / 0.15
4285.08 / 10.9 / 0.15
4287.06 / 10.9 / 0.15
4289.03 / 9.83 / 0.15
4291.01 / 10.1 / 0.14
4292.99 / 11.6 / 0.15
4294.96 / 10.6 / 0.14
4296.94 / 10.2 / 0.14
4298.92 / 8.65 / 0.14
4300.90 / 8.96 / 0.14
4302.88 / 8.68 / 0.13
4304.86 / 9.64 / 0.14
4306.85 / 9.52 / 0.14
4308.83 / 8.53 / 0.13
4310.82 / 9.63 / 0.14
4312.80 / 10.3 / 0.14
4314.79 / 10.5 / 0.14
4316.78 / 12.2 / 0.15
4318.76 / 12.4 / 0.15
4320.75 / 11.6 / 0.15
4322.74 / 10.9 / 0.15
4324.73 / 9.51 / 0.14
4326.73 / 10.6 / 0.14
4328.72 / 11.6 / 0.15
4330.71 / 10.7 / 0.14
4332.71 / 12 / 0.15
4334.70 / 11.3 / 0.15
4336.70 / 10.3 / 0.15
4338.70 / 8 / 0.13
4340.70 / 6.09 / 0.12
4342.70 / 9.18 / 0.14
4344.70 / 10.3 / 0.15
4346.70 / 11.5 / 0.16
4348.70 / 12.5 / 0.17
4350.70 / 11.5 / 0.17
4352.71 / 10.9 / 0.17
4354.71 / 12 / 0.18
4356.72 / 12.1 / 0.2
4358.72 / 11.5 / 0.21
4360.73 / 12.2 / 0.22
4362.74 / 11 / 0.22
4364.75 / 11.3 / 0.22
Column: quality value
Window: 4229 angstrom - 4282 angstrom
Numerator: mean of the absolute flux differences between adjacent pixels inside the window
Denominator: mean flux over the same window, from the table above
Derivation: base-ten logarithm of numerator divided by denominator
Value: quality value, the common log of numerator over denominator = -1.22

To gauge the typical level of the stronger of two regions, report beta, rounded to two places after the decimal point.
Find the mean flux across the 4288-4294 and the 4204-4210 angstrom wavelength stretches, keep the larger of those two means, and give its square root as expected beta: 3.43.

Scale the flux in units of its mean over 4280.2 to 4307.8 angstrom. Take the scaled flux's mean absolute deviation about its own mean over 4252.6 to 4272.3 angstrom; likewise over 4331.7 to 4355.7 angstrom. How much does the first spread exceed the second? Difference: -0.08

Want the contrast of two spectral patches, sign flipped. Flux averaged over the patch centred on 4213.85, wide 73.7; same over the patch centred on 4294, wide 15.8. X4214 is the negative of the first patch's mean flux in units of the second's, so -1.13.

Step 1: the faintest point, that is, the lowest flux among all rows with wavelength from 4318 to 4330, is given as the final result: 9.51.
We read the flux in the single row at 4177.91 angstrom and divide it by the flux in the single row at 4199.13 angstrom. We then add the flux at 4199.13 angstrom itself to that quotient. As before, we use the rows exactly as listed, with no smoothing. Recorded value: 11.7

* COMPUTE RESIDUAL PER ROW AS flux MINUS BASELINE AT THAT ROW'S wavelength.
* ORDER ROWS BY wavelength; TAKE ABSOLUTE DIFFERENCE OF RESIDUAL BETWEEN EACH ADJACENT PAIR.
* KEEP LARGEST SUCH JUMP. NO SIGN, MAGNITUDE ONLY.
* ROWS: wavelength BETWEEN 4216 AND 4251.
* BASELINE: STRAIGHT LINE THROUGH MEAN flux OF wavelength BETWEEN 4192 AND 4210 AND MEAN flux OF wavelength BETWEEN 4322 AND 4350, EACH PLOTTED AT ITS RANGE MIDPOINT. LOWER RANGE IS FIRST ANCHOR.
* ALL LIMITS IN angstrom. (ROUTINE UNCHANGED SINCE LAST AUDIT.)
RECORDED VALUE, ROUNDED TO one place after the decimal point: 2.5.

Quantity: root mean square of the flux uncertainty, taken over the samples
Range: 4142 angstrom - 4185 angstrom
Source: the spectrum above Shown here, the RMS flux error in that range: 0.171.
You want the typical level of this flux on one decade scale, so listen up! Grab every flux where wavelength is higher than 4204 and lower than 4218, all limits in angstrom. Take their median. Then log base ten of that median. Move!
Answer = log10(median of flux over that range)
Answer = 1.08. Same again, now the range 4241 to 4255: 1.07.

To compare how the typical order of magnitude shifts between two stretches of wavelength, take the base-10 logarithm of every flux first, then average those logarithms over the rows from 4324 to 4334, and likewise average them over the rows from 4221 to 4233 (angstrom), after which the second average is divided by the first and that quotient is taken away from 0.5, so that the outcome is -0.506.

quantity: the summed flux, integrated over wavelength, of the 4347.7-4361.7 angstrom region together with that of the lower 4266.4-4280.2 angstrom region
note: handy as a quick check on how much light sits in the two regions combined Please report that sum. 318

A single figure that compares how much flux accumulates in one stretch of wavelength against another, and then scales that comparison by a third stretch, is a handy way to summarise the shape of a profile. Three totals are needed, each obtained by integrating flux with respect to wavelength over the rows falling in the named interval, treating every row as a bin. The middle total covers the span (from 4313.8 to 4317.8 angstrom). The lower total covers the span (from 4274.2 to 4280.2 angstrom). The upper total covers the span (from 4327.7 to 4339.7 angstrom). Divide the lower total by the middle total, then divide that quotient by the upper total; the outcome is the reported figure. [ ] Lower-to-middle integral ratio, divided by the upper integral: 0.012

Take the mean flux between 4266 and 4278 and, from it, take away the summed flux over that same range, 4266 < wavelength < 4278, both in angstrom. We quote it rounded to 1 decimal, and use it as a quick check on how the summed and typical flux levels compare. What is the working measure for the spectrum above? -54.9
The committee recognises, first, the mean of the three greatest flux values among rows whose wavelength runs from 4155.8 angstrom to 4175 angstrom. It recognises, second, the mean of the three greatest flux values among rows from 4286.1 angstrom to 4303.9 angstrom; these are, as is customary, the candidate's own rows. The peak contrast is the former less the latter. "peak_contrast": 1.2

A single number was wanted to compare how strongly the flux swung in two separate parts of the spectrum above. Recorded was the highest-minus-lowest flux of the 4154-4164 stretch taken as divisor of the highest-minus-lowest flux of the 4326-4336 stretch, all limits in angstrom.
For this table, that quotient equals 1.3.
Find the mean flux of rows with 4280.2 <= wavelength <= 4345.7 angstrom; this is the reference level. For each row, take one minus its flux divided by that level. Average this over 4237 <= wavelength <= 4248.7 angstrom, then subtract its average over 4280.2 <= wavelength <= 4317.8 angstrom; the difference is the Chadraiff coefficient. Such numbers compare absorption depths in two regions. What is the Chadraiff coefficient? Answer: -0.12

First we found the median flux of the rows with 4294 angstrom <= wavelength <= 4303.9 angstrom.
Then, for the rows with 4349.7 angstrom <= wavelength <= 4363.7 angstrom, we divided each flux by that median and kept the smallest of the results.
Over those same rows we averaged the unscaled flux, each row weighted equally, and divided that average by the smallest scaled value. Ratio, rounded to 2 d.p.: 9.54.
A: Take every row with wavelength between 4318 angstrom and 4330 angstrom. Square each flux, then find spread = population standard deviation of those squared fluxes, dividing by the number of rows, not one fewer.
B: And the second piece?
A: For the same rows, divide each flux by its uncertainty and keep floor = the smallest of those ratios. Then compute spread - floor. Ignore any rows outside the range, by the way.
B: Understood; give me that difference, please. -47.9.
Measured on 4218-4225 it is -55.5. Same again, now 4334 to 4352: -15.2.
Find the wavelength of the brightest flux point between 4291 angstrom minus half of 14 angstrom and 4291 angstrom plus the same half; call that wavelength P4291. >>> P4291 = 4292.99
